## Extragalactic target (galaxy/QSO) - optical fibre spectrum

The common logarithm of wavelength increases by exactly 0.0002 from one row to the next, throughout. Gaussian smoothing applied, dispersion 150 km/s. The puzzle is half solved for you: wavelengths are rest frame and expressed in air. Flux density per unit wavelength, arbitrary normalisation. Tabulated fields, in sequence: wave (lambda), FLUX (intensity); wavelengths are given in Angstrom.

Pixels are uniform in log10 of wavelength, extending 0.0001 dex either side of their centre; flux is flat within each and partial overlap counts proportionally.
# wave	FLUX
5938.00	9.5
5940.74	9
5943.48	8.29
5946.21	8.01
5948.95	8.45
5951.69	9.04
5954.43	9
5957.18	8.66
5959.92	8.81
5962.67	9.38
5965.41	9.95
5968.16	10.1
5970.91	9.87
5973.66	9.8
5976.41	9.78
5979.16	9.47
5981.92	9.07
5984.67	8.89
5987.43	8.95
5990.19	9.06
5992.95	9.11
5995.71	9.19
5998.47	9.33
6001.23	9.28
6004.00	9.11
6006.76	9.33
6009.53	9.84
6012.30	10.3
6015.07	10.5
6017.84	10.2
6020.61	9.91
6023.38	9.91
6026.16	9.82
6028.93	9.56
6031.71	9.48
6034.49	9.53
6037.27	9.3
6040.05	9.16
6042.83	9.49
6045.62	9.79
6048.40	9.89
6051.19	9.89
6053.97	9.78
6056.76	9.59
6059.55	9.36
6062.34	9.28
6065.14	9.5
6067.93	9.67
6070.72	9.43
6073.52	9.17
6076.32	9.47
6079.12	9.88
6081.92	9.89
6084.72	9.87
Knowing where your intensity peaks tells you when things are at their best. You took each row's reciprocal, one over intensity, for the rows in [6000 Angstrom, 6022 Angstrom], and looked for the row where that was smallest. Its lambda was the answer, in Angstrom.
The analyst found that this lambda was 6015.07 Angstrom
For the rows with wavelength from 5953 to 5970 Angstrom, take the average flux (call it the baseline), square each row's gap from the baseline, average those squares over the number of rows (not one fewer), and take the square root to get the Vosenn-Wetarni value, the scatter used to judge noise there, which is 0.55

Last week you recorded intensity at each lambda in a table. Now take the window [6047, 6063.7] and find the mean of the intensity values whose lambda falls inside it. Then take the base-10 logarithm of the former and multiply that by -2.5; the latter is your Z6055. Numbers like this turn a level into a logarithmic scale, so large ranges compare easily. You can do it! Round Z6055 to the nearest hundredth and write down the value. -2.46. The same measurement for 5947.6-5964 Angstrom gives -2.37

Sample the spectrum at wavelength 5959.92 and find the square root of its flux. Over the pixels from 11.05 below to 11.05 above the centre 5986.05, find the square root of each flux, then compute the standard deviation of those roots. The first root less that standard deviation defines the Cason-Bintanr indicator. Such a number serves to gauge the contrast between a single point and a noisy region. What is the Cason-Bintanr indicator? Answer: 2.92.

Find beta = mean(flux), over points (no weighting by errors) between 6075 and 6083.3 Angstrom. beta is 9.7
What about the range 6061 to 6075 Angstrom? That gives 9.4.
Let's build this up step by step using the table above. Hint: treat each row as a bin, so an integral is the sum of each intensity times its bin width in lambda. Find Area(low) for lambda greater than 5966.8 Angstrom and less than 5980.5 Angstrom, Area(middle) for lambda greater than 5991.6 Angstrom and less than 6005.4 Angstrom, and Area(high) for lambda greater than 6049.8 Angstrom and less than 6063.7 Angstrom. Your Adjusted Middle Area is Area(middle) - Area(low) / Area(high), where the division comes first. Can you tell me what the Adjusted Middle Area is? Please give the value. 126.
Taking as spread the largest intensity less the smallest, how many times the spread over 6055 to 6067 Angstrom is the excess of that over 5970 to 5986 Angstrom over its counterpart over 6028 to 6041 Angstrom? 1.9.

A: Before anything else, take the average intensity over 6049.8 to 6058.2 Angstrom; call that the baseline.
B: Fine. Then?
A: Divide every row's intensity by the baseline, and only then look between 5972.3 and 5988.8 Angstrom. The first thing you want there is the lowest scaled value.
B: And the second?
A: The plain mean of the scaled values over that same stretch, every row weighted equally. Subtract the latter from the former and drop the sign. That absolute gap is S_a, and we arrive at 0.045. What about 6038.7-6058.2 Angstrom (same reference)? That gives 0.051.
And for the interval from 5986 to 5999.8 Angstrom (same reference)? 0.018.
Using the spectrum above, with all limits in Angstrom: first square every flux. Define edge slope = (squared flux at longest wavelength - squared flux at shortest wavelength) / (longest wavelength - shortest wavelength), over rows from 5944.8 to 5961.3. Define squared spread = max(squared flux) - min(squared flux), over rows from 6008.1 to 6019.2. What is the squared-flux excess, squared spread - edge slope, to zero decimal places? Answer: 12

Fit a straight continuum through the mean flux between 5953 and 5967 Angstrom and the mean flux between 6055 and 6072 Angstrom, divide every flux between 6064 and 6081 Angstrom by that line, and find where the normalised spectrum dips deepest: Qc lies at 6073.52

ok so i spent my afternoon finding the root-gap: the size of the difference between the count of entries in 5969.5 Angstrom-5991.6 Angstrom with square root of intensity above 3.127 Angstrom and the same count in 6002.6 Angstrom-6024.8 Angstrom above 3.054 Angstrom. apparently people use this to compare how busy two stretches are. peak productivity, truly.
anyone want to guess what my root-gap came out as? 4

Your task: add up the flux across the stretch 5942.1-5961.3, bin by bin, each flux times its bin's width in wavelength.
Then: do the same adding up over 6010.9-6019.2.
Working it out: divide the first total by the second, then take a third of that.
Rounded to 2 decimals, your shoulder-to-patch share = 0.64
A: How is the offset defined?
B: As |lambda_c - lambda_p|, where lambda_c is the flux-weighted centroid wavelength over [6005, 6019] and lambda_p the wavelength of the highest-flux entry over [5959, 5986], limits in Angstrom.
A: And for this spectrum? 44.3 Angstrom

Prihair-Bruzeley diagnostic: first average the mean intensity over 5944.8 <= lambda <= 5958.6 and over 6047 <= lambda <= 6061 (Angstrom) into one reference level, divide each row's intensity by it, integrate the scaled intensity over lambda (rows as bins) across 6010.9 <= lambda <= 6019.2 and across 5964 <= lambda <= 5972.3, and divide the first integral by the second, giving 1.04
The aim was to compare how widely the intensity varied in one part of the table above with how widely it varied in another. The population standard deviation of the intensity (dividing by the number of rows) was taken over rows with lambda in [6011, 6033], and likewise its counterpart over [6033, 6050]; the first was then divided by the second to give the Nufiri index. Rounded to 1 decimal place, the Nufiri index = 1.3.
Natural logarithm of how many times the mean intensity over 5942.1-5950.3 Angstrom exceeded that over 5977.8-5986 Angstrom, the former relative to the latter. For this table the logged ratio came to -0.10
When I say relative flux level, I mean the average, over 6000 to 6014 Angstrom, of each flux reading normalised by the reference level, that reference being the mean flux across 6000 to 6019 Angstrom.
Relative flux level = 0.98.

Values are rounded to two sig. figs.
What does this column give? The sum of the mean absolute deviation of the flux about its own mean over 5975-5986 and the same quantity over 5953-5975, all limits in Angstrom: 0.81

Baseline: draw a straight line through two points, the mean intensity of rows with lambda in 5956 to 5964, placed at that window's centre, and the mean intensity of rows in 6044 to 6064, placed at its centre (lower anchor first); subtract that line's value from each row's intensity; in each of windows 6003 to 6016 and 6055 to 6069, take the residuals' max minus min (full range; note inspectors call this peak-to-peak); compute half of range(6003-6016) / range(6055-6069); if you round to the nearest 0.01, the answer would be 1.86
